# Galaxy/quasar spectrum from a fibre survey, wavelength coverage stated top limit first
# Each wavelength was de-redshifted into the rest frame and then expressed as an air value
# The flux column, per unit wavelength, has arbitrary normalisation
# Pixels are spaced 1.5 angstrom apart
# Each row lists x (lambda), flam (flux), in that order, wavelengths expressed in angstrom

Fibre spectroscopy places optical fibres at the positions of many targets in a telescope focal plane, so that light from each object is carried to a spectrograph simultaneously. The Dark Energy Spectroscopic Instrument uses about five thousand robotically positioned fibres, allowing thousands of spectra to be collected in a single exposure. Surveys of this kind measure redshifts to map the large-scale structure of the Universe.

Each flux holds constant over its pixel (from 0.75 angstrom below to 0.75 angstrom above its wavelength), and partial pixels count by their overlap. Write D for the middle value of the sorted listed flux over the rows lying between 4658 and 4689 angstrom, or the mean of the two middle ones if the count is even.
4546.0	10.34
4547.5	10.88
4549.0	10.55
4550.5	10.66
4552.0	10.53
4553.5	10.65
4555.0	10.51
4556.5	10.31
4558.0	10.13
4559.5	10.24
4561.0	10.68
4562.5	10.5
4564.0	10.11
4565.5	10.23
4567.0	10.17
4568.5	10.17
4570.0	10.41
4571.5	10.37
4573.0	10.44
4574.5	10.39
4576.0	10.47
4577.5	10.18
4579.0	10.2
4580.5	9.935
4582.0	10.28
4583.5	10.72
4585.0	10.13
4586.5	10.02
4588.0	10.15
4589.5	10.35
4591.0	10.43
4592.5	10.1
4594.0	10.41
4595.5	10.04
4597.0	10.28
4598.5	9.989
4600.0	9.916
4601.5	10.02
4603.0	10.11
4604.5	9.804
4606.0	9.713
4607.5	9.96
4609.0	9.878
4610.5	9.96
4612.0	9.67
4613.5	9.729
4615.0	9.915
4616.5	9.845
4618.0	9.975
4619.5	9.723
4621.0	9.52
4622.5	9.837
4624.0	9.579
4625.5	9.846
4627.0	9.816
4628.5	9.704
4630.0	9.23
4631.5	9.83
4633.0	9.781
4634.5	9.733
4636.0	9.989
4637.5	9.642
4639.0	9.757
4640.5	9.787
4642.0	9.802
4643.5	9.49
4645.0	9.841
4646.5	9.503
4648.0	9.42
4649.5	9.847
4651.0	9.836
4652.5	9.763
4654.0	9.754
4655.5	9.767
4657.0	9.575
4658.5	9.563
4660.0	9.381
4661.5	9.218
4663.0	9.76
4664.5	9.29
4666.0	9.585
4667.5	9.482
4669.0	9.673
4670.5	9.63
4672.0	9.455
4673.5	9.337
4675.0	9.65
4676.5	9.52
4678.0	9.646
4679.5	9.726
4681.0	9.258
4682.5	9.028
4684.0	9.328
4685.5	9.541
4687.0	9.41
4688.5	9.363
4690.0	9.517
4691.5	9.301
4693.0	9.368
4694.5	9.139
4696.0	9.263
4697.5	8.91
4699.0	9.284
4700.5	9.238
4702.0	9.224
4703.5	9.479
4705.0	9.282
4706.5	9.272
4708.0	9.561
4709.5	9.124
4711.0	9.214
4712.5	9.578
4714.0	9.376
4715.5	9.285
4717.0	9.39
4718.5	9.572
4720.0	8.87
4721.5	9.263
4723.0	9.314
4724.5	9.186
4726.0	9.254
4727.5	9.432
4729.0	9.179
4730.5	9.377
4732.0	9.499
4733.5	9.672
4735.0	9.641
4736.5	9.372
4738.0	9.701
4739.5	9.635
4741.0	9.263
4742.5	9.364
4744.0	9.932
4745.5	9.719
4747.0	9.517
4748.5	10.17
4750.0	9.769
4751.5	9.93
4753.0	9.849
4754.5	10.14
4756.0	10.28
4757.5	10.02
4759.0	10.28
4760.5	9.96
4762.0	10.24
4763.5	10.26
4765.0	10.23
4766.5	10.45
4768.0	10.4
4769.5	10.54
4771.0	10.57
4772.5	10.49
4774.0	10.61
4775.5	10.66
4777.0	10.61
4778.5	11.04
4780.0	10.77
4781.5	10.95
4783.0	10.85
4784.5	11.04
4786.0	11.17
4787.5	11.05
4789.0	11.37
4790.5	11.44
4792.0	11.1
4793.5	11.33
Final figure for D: 9.5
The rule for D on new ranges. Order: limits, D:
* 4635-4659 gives 9.8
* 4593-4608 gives 10.0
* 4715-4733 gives 9.3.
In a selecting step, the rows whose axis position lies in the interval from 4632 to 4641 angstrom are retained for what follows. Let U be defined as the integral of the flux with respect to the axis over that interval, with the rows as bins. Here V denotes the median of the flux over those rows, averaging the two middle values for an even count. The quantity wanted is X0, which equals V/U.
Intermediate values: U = 88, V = 9.8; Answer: 0.11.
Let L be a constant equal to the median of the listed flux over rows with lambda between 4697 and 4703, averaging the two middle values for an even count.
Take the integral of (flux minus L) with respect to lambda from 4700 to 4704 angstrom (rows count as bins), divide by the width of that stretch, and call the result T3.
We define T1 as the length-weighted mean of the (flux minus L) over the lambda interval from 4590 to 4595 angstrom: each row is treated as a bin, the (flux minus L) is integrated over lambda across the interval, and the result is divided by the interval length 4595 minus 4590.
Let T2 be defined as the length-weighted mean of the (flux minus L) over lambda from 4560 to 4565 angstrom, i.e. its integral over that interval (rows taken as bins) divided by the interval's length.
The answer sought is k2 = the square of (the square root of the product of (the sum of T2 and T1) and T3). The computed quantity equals 0.2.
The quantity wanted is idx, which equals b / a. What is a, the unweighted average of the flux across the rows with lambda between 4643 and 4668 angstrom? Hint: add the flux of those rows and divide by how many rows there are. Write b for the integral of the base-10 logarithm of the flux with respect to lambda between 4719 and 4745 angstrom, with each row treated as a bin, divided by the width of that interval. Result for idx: 0.1015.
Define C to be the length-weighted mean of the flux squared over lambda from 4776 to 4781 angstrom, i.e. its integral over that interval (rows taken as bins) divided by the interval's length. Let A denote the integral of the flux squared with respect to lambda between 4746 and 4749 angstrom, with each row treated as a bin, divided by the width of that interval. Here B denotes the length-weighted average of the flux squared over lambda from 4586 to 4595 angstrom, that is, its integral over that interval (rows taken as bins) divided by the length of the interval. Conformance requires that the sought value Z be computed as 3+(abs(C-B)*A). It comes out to 1143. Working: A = 96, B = 105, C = 117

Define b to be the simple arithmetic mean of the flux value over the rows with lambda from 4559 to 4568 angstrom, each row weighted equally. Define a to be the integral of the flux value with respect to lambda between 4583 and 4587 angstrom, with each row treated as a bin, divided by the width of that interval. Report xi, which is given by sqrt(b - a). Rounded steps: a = 10.3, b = 10.3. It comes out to 0.2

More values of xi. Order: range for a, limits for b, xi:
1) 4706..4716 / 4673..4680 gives 0.5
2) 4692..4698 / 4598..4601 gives 0.9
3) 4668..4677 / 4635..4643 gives 0.5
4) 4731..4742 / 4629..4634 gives 0.3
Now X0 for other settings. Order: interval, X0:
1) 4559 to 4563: 0.25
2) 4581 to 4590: 0.11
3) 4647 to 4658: 0.09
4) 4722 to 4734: 0.08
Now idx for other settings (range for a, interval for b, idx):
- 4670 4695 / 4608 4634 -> 0.1050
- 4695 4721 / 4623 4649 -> 0.1062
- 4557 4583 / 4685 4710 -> 0.0942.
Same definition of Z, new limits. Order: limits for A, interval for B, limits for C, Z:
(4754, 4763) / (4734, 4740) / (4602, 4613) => 570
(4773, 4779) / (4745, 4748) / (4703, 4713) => 670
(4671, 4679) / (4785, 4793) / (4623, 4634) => 2918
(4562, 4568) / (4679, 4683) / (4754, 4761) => 1650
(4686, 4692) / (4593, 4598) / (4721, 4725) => 1670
